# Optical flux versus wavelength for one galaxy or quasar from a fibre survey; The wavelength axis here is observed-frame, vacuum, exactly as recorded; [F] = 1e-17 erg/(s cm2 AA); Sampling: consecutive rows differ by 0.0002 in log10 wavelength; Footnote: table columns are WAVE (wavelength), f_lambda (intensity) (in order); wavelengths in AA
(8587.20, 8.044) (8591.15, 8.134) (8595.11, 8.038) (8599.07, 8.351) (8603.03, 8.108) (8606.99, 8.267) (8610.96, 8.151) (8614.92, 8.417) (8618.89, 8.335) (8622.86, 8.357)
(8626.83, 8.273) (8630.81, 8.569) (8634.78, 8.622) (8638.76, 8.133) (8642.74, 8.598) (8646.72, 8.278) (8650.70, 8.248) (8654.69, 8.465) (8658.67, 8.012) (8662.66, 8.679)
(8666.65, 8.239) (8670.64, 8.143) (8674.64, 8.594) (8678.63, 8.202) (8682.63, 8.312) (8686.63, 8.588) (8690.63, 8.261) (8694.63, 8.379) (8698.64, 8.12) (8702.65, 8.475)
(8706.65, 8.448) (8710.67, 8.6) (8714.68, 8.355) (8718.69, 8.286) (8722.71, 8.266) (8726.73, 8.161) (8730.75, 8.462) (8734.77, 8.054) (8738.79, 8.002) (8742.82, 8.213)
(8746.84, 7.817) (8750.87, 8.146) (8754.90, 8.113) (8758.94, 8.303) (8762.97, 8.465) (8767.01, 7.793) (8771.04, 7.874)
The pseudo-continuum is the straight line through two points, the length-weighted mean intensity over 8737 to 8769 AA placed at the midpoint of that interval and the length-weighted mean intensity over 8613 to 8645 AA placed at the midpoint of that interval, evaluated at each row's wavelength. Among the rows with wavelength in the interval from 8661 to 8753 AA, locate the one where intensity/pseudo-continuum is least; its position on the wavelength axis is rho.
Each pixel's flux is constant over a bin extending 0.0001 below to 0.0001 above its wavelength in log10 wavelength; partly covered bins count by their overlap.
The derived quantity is 8746.84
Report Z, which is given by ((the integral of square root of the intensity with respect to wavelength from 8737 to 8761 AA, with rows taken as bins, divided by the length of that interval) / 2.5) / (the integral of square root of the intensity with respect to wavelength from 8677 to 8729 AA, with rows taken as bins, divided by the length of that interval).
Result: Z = 0.394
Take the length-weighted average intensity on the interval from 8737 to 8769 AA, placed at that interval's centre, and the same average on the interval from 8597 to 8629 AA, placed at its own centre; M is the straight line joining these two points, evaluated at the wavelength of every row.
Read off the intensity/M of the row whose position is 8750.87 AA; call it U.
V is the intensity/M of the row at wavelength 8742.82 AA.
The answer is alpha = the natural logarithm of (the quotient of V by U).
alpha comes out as 0.01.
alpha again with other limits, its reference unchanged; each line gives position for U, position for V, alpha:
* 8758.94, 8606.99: -0.03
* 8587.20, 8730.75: 0.07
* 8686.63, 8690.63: -0.04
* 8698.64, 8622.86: 0.02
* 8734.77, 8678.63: 0.01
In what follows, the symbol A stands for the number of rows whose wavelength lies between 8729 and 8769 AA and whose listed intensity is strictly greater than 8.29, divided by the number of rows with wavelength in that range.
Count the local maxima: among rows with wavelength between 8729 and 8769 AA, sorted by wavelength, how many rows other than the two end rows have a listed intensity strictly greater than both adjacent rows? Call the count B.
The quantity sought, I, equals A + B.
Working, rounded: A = 0.30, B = 3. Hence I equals 3.30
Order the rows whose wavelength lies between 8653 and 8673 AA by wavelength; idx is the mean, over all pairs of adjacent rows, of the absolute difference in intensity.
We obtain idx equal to 0.41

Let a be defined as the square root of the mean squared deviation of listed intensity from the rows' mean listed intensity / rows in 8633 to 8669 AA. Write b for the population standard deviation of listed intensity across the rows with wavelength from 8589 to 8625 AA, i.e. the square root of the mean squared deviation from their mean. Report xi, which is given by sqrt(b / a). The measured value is 0.76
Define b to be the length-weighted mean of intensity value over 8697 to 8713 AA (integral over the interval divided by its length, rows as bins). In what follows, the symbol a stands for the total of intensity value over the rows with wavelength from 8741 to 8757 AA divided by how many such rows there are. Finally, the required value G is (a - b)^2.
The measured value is 0.12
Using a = 8.07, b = 8.42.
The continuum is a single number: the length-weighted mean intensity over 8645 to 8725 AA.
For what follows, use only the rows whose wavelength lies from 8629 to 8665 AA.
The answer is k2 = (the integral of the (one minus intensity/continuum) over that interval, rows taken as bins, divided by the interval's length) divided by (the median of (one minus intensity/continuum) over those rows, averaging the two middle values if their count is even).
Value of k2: 0.43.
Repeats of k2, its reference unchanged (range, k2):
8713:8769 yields 1.09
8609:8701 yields -0.01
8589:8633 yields 0.99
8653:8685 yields 0.20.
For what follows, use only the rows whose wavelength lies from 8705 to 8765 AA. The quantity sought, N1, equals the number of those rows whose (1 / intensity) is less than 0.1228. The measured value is 11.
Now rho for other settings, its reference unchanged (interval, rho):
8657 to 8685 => 8658.67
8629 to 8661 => 8658.67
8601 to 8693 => 8603.03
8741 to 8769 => 8746.84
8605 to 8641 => 8610.96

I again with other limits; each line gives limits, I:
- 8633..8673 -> 3.40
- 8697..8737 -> 3.50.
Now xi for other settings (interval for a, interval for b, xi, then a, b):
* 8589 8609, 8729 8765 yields 1.33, 0.11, 0.20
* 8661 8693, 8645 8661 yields 0.91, 0.20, 0.16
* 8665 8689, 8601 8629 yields 0.76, 0.18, 0.10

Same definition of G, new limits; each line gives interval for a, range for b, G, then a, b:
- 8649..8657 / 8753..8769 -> 0.04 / 8.36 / 8.17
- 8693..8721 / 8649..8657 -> 0.00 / 8.38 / 8.35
